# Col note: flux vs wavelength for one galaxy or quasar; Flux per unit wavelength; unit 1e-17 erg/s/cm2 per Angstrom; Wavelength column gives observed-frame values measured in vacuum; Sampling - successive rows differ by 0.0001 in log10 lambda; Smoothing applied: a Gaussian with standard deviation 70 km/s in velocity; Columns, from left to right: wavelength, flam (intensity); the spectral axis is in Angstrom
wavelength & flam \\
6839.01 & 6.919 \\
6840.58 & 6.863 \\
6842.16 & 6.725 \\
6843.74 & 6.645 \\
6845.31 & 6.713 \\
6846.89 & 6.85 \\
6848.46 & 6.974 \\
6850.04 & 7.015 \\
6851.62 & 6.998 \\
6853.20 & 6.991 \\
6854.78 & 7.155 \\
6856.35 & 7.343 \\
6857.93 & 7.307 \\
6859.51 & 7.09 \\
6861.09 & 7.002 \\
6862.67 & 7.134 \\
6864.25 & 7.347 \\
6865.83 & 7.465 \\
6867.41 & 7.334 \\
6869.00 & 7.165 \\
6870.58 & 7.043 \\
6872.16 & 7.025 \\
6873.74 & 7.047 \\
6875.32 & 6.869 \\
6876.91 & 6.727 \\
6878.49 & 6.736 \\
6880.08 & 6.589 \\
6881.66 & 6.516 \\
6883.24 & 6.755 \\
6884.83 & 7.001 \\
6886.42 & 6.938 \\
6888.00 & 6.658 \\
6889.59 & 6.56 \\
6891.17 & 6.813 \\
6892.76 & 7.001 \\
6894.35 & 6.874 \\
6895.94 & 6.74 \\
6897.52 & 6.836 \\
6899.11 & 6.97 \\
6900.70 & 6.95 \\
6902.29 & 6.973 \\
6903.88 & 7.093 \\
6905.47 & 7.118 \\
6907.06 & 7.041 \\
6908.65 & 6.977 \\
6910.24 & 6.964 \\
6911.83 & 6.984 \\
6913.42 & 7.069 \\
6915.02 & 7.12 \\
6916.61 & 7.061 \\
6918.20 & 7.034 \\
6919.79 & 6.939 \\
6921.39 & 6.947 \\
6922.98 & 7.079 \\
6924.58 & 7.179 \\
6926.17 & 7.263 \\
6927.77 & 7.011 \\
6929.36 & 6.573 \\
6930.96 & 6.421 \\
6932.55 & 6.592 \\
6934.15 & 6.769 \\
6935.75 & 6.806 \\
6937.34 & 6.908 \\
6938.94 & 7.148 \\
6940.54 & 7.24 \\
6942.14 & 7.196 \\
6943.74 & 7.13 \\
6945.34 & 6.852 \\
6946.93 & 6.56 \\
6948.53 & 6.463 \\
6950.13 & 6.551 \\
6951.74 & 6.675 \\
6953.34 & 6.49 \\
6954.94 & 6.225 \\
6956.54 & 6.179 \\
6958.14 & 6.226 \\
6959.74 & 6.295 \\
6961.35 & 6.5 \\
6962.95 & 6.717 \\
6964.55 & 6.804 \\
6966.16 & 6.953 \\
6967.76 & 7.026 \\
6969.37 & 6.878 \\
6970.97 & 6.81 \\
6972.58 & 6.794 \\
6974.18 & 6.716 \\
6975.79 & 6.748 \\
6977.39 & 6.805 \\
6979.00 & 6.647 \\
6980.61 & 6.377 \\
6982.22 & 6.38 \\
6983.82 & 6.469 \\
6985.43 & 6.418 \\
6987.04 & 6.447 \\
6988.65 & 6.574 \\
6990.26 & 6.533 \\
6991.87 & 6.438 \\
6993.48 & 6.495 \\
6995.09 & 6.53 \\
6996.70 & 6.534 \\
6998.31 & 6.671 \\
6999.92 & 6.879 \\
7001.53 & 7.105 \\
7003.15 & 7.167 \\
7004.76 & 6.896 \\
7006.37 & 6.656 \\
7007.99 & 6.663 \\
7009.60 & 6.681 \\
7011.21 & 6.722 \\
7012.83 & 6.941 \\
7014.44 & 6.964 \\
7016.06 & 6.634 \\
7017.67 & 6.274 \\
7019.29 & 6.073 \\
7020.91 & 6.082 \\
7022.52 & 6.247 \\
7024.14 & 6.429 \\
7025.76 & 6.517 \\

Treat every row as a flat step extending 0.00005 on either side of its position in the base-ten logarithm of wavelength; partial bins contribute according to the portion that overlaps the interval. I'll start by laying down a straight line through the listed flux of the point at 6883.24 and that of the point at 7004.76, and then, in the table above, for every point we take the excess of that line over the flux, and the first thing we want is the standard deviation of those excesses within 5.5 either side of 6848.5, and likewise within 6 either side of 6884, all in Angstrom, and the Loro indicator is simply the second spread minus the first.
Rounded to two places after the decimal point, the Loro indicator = 0.03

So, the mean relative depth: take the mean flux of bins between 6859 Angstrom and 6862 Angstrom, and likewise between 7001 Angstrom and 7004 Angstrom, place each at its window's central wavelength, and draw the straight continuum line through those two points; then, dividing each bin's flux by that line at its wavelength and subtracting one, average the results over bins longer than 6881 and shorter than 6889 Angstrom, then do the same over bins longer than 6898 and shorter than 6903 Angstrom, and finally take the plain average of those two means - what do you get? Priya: -0.028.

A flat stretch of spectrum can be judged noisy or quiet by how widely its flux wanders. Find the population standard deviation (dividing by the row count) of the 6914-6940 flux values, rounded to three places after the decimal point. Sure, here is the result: 0.231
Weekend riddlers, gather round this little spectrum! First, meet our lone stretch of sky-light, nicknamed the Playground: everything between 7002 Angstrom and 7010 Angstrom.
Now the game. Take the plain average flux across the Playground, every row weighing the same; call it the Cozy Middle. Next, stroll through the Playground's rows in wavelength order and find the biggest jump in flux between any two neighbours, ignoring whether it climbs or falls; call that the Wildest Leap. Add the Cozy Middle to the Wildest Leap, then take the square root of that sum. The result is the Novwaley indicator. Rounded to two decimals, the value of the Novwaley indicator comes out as 2.66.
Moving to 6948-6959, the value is 2.58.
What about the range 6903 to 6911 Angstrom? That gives 2.67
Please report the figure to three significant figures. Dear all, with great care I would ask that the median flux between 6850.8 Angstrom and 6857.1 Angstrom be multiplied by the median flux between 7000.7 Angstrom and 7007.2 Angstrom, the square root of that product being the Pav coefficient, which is 7.04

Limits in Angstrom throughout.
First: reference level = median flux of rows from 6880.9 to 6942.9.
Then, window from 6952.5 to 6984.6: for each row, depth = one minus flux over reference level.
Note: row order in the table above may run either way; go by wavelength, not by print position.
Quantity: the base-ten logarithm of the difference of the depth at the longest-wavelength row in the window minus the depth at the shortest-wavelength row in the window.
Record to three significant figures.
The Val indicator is -2.52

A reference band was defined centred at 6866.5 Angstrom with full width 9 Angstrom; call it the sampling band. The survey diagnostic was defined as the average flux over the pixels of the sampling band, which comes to 7.25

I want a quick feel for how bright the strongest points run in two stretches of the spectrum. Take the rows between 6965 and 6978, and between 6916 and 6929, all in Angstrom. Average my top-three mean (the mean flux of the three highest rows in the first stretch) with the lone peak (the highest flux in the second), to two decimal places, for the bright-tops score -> 7.11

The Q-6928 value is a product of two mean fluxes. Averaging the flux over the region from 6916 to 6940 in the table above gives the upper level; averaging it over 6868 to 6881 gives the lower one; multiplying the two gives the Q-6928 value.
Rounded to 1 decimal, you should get 47.7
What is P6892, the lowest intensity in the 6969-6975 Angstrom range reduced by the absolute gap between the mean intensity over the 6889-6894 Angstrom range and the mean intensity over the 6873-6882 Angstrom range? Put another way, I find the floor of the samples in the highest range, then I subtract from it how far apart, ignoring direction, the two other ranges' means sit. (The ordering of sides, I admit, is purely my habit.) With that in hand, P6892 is 6.7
